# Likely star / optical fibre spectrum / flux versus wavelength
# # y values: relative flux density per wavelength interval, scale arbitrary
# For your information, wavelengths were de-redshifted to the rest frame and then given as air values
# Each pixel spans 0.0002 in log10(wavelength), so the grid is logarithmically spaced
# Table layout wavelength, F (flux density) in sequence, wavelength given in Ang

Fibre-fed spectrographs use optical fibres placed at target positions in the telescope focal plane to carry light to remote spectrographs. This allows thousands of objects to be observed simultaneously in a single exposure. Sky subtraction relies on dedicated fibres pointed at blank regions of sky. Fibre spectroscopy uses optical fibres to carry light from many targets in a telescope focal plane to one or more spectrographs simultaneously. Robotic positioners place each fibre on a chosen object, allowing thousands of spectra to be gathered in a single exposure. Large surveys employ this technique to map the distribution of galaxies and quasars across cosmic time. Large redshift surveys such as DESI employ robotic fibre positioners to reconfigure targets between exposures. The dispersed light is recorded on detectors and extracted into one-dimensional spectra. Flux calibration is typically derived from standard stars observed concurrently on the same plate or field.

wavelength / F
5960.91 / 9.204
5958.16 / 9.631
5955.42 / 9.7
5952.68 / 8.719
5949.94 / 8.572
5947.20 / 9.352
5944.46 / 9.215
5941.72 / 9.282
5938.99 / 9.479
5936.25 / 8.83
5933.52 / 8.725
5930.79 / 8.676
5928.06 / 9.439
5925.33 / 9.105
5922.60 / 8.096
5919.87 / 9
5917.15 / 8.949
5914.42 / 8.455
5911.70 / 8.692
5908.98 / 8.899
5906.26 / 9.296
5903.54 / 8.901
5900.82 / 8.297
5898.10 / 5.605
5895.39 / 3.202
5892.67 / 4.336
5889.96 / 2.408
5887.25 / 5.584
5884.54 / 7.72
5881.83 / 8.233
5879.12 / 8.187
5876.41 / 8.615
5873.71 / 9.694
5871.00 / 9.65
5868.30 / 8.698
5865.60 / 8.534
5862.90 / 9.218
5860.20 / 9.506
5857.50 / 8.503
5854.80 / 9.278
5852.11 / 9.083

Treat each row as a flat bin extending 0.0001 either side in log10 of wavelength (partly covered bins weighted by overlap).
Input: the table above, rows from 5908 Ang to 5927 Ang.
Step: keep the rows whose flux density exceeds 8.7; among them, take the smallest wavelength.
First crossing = 5908.98 Ang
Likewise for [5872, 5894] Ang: 5873.71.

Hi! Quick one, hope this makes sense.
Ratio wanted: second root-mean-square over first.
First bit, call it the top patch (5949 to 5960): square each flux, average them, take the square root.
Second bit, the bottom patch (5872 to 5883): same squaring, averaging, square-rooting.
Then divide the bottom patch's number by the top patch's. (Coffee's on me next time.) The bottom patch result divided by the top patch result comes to 0.95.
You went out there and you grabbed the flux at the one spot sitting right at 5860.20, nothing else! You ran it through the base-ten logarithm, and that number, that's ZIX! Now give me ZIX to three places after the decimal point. 0.978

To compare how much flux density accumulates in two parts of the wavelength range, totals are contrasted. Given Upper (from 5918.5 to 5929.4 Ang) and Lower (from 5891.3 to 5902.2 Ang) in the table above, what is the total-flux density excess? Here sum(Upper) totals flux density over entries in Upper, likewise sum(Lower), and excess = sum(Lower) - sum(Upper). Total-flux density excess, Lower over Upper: -14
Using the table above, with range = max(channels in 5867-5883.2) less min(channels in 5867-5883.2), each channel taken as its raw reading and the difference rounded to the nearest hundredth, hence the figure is 1.51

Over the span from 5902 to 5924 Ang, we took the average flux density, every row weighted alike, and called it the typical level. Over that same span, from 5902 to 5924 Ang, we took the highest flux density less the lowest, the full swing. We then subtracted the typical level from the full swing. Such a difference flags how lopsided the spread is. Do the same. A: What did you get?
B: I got -8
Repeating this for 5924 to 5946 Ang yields -8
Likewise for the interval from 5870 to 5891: 0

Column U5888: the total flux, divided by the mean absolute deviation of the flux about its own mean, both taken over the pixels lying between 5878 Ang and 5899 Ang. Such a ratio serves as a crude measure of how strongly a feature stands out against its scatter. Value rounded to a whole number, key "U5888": 25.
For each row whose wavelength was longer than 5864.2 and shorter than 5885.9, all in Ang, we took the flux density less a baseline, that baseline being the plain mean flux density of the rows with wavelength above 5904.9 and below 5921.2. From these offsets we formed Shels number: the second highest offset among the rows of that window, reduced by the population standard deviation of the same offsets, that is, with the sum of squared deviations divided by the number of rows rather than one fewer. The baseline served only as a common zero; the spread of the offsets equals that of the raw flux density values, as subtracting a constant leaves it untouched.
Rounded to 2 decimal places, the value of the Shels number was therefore 0.12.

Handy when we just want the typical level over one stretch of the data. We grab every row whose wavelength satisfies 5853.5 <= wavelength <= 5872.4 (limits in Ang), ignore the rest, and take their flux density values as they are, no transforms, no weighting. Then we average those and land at 9.1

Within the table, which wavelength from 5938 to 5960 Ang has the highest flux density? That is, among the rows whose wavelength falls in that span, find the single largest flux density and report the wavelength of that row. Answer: 5955.42 Ang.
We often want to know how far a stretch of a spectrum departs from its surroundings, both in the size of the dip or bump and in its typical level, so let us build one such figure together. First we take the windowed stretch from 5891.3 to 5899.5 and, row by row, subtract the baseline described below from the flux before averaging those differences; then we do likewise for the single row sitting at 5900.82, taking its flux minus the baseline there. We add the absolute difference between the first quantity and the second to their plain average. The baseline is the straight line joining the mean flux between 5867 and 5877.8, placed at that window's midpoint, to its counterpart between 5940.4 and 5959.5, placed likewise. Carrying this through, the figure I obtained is 1.1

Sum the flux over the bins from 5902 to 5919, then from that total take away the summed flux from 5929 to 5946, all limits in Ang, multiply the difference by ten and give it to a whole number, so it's -10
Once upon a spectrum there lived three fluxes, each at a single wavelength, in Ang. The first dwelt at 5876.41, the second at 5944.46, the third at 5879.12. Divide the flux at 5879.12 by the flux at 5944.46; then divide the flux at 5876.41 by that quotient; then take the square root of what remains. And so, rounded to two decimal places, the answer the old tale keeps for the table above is 3.11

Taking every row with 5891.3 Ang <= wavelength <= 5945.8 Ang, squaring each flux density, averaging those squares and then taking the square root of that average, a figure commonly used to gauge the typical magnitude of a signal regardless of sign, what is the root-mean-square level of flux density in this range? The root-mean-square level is 8.4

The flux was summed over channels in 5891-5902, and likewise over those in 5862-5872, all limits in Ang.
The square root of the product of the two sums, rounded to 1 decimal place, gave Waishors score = 27.8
